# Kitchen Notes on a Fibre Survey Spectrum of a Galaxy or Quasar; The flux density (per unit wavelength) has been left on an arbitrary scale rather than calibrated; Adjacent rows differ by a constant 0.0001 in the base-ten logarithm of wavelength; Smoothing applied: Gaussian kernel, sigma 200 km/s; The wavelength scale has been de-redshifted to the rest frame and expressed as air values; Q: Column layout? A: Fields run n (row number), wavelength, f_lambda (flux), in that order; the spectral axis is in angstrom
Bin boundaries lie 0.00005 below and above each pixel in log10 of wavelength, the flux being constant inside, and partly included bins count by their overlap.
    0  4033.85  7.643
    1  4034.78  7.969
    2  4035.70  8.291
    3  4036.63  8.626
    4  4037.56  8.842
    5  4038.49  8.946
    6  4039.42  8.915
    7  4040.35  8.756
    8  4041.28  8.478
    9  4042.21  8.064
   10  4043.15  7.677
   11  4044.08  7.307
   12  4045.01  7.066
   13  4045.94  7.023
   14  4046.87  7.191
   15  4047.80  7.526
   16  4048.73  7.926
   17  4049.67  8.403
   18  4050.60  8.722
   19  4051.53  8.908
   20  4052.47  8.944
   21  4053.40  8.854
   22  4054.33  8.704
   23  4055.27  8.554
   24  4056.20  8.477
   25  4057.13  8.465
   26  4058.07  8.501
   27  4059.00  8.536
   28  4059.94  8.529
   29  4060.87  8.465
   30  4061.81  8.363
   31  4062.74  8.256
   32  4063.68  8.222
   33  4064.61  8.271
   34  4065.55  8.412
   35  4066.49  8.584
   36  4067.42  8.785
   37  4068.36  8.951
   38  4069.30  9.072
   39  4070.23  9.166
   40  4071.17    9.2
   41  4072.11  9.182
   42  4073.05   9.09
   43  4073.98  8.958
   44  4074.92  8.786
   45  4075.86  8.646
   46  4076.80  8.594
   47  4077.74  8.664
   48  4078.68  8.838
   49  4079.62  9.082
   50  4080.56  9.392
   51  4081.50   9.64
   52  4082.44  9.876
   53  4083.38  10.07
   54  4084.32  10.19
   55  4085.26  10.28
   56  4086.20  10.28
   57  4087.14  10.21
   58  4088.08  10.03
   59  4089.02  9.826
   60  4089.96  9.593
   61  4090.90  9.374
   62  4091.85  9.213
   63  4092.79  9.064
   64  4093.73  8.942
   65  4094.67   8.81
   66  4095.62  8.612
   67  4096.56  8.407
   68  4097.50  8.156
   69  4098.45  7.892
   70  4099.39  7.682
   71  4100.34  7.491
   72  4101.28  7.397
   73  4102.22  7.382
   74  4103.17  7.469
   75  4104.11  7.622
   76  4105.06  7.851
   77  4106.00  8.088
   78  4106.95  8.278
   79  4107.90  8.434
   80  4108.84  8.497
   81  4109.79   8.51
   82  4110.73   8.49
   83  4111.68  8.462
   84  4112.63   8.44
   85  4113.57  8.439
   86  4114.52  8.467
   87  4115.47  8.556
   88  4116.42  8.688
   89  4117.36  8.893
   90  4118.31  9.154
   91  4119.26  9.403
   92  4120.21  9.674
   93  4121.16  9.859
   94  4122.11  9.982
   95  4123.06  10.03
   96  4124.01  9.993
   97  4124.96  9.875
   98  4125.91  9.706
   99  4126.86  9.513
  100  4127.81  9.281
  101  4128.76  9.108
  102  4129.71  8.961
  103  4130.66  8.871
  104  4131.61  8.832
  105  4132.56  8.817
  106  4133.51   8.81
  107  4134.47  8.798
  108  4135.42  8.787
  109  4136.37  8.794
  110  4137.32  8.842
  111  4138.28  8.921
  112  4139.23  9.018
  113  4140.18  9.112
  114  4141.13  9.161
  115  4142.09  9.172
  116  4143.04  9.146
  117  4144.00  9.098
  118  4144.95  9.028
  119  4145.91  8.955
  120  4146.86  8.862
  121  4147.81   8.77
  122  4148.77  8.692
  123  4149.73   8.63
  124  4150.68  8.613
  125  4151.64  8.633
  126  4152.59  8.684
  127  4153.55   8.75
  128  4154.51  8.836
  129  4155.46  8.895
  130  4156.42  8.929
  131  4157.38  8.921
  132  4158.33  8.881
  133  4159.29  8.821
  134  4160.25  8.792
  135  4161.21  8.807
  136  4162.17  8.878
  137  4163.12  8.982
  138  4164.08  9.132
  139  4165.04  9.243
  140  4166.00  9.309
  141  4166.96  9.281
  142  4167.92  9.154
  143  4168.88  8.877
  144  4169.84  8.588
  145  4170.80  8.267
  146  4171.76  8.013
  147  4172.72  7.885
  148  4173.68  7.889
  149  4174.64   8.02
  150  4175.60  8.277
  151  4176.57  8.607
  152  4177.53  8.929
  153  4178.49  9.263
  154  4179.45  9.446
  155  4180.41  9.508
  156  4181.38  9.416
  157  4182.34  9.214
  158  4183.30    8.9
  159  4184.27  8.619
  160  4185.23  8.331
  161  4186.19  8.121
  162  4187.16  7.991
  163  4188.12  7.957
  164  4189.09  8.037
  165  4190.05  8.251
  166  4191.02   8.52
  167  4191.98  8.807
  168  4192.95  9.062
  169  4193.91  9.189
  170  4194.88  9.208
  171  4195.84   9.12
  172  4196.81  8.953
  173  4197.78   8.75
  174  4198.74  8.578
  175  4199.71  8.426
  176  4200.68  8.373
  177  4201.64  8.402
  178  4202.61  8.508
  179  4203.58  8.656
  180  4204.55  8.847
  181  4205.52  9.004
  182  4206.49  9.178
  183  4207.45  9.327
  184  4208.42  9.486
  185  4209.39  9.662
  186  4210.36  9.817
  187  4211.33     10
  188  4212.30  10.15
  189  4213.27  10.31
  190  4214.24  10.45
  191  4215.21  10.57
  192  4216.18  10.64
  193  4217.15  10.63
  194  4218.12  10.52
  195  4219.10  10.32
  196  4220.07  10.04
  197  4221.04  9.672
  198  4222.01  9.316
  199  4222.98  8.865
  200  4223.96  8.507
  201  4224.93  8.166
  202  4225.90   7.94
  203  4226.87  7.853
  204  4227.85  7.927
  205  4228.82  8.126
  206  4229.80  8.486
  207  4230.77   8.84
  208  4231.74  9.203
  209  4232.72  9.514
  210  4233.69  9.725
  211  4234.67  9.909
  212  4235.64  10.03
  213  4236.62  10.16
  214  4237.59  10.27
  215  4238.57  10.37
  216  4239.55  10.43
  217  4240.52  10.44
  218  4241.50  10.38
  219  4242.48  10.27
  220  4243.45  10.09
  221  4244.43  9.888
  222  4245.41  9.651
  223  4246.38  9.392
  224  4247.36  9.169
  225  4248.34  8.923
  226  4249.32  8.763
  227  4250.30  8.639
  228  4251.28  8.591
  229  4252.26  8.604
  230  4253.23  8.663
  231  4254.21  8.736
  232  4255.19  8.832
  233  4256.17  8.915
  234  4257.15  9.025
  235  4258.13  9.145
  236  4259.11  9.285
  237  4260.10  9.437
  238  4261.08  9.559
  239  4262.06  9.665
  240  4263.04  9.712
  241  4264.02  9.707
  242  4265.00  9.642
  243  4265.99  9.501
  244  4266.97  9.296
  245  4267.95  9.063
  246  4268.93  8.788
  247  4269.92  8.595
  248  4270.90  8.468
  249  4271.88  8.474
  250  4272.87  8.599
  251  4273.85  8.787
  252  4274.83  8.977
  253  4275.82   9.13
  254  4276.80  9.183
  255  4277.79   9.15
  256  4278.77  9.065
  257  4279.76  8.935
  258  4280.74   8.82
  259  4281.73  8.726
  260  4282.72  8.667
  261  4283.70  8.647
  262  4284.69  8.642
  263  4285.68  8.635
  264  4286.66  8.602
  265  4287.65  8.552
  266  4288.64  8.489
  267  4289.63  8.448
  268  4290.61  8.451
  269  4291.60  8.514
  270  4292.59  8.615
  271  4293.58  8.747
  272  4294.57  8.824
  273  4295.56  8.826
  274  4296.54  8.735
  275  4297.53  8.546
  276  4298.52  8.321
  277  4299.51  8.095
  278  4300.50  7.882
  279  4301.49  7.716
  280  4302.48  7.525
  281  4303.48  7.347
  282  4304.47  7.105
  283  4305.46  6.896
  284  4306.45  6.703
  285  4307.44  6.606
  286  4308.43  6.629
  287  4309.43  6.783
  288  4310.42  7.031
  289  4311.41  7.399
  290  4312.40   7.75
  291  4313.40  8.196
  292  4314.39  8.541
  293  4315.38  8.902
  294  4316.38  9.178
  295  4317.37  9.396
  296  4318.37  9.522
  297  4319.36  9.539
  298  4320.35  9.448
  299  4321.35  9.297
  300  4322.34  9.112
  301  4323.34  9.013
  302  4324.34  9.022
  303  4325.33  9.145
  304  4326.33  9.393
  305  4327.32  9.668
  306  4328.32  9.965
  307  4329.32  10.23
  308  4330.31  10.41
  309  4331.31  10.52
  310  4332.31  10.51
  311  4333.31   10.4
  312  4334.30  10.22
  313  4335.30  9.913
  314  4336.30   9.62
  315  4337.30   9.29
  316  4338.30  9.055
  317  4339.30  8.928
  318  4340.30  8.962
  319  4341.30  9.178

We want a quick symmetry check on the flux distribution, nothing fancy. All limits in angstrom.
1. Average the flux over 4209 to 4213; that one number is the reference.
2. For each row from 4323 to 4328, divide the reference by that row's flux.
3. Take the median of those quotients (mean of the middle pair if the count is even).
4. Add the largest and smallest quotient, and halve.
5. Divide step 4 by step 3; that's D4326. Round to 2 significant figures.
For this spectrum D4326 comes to 0.98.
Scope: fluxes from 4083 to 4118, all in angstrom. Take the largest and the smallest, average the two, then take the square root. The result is 2.97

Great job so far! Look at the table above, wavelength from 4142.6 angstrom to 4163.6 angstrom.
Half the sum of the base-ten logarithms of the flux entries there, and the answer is 10.4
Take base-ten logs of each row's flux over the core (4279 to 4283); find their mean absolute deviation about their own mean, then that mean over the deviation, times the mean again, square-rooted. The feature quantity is 14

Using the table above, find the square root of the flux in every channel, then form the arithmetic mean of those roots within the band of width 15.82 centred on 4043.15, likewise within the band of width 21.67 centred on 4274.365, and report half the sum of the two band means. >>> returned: 2.92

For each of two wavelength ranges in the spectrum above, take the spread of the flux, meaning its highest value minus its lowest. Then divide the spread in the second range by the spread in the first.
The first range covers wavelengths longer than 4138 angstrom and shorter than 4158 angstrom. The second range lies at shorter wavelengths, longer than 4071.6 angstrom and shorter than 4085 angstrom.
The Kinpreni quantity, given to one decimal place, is 2.9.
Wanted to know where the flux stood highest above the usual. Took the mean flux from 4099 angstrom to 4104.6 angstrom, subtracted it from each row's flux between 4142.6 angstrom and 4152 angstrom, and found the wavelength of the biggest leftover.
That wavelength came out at 4143.04 angstrom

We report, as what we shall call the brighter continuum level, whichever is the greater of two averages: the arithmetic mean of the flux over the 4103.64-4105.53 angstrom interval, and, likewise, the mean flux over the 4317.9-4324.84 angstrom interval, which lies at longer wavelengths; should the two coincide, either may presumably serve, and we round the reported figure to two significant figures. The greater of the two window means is 9.3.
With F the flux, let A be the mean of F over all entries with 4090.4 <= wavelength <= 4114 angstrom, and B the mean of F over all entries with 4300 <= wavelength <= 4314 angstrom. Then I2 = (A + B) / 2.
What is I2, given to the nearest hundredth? 7.77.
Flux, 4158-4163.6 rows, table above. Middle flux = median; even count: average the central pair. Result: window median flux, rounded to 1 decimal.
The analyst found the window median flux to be 8.8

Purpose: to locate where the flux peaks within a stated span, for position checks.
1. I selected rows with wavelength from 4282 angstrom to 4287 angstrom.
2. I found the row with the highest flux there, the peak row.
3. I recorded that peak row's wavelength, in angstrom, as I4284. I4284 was 4282.72 angstrom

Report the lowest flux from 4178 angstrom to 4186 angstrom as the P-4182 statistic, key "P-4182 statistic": 8.331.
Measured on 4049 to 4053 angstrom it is 8.403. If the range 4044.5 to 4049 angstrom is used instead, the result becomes 7.023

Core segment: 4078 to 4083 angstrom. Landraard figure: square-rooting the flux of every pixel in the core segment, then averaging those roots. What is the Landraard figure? 3.06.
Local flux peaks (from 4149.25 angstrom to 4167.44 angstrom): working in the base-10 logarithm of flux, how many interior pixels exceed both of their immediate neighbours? 2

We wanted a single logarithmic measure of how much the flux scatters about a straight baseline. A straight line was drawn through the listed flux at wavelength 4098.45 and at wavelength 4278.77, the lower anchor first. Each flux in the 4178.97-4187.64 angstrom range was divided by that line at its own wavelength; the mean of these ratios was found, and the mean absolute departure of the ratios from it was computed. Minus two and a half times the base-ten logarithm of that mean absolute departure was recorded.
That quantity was 3.02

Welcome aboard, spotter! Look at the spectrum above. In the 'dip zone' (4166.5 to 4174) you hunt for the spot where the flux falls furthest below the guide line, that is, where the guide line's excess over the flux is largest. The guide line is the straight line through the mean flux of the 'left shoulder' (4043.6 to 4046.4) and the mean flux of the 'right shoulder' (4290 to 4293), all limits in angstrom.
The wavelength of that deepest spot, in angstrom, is 4173.68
